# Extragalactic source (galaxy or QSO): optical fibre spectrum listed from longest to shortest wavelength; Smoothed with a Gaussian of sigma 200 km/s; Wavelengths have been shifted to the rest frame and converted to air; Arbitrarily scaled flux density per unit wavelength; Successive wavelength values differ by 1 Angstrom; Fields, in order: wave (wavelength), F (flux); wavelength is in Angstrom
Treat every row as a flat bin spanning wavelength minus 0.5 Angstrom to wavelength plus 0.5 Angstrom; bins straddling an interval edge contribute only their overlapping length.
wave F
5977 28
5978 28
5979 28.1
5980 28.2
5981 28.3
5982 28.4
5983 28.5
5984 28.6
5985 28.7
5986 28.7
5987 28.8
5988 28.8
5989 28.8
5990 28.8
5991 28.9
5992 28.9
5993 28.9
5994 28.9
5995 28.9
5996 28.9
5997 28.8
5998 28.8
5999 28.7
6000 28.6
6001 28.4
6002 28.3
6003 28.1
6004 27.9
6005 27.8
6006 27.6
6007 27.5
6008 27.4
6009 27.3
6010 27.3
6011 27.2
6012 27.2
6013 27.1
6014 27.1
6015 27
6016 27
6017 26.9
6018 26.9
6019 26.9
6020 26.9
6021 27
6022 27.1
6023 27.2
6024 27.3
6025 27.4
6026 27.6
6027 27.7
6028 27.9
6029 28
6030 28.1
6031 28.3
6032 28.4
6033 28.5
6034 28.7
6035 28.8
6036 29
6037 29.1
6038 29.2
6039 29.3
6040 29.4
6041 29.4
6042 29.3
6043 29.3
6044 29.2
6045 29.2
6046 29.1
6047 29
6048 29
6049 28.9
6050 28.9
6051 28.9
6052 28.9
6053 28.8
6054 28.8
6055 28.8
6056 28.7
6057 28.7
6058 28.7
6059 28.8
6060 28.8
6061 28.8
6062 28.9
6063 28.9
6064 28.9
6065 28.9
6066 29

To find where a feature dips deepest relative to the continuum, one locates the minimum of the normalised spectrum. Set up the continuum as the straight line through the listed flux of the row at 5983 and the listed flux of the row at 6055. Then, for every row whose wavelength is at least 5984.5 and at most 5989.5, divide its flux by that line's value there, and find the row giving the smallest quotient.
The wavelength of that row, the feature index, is 5986 Angstrom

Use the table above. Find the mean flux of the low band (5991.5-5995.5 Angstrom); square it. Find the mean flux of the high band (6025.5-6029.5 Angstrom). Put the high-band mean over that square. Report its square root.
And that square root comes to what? 0.182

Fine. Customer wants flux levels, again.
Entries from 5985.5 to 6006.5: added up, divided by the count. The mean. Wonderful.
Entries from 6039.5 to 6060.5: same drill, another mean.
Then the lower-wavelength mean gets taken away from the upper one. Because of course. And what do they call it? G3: 0.4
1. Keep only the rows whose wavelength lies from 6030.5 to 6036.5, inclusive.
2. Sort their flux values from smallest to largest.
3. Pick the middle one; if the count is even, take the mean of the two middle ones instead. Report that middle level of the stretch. 28.6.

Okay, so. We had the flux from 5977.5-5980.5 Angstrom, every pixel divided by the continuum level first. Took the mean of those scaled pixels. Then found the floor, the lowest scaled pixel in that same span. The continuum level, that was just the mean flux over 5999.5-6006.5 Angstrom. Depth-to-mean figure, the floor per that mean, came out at 0.9964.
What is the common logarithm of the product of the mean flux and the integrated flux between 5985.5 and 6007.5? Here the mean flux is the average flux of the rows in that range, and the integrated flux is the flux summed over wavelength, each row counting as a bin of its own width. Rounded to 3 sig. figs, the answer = 4.25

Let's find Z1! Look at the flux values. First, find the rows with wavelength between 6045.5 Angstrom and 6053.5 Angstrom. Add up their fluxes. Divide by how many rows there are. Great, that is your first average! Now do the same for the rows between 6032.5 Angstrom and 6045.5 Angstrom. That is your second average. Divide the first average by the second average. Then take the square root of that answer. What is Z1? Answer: 1.00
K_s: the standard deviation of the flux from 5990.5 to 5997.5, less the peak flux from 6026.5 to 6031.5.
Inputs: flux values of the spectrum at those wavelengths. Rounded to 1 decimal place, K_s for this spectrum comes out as -28.3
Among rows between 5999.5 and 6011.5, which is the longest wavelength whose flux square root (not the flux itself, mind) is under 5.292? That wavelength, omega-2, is 6011 Angstrom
